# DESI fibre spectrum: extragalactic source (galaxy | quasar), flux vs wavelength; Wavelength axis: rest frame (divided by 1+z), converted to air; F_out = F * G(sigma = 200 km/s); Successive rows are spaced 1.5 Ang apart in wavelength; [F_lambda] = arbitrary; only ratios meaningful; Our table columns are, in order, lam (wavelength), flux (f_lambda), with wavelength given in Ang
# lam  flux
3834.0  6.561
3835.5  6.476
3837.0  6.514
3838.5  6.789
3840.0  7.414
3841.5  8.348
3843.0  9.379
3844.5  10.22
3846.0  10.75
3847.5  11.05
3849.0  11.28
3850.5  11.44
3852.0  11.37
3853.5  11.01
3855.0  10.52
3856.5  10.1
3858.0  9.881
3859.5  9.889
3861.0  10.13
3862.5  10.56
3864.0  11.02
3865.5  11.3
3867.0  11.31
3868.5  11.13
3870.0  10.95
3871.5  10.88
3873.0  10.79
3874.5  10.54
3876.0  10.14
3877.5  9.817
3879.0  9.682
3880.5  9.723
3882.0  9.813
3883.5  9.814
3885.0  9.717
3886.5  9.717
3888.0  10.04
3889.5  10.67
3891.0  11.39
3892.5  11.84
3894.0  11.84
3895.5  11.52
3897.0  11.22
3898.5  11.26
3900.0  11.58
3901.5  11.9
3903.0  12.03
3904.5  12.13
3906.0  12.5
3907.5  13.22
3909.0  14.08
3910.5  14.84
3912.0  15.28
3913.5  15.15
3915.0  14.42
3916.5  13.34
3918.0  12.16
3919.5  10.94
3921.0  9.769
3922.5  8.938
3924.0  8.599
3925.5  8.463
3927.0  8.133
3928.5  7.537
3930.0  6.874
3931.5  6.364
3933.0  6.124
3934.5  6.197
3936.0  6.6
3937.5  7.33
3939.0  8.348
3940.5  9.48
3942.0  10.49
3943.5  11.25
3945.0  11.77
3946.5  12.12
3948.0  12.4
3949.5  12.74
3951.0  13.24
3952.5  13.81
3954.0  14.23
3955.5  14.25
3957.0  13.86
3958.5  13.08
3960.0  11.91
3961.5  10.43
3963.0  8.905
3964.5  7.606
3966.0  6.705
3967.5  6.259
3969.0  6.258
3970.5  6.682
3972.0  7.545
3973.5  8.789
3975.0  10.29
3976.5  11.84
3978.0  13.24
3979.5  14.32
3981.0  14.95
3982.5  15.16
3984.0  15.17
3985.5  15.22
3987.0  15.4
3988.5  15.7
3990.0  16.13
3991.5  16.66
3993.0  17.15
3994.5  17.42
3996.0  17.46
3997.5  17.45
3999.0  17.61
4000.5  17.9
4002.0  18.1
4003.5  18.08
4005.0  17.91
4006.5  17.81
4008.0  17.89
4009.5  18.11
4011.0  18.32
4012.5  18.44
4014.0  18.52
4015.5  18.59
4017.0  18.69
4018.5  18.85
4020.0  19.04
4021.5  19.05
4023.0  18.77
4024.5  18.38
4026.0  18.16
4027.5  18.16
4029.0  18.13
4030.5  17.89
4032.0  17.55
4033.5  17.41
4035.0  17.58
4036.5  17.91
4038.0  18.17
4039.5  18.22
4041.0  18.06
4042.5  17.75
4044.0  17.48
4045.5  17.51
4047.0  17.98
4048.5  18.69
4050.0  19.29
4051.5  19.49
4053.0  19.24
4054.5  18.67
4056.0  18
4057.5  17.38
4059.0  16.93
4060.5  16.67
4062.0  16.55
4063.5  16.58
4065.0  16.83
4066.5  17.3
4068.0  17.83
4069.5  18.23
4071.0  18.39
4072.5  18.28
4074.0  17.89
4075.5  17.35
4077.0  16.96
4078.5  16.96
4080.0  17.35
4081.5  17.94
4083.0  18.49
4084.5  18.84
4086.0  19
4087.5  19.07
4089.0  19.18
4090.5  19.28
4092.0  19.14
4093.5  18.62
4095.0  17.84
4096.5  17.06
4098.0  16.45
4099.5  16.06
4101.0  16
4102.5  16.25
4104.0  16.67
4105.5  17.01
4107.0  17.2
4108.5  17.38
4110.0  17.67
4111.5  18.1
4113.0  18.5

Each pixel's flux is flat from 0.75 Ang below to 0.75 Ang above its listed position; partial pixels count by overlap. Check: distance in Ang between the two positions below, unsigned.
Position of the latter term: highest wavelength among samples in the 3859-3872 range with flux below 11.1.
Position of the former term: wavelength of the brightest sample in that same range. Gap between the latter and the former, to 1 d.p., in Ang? 4.5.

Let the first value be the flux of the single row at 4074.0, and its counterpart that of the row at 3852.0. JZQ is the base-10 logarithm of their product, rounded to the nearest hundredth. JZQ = 2.31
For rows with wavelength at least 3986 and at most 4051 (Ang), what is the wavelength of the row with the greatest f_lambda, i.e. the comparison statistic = 4050.0 Ang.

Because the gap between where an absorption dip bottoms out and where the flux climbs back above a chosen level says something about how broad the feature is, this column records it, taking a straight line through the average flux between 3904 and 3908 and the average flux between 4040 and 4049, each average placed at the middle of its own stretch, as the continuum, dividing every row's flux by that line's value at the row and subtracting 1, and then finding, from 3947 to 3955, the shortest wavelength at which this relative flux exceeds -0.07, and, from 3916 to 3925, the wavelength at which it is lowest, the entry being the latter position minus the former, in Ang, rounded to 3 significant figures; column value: -28.5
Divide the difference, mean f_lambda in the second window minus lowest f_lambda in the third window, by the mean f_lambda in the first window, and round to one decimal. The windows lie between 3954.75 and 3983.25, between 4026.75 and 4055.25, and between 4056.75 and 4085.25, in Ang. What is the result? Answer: 0.2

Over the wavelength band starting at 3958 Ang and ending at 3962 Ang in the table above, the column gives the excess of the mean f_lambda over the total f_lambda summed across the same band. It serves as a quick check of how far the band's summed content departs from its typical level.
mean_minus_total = -24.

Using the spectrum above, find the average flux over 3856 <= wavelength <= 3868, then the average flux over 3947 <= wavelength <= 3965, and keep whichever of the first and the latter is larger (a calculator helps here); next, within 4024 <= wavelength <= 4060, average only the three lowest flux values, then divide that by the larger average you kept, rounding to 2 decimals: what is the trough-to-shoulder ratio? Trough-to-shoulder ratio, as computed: 1.41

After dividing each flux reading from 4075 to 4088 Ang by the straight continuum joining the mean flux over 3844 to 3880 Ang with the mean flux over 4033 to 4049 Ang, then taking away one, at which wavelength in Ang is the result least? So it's 4078.5 Ang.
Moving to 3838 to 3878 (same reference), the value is 3838.5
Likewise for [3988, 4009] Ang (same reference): 3988.5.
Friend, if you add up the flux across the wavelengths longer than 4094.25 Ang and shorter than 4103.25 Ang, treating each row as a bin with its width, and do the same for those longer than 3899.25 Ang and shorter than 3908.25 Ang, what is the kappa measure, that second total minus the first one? -39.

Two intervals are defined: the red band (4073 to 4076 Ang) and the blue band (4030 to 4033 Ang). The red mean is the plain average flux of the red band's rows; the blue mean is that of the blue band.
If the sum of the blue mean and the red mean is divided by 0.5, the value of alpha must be 71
